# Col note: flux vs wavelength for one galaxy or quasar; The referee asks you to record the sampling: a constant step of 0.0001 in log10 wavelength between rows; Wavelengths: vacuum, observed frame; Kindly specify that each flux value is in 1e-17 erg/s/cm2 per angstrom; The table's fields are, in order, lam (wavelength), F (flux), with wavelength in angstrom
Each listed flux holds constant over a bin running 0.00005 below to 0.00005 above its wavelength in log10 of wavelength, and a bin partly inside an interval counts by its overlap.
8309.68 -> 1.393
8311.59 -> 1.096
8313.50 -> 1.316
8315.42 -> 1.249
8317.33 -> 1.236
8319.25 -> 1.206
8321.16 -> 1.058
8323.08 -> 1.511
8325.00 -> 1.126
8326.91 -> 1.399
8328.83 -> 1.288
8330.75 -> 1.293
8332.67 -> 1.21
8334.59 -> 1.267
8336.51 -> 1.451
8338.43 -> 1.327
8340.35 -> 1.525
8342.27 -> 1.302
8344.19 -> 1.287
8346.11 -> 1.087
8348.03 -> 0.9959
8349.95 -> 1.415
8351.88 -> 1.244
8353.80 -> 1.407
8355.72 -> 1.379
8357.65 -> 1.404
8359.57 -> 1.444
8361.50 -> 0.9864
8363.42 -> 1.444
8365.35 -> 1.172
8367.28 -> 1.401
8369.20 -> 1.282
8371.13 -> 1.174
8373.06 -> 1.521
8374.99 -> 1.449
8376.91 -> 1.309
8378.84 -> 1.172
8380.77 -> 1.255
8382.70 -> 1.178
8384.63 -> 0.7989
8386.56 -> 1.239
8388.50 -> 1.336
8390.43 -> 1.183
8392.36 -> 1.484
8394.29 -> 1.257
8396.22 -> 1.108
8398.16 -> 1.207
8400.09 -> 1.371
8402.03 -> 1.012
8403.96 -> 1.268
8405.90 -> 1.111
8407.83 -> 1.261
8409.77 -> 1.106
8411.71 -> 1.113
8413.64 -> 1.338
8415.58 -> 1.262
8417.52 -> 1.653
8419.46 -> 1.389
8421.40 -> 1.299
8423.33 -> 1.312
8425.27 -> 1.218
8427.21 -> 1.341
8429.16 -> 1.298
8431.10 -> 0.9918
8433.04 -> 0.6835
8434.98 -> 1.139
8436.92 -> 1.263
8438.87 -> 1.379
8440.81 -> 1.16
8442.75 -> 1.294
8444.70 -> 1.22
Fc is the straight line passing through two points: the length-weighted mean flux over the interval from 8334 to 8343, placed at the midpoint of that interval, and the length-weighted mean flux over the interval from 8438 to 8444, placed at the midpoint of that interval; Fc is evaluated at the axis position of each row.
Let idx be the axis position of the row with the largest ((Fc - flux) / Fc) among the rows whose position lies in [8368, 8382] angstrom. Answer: 8371.13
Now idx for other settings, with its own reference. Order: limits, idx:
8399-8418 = 8402.03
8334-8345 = 8334.59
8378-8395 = 8384.63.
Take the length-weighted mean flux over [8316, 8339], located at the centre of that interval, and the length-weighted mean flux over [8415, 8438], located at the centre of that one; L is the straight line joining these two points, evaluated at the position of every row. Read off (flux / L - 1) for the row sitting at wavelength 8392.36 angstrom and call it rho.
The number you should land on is 0.19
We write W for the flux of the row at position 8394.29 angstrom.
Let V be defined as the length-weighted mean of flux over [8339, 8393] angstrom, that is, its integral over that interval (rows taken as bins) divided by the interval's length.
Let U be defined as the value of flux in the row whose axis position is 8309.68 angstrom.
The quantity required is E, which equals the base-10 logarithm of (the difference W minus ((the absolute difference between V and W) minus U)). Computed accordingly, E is 0.42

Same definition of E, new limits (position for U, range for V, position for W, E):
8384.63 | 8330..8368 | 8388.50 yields 0.32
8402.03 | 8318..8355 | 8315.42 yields 0.35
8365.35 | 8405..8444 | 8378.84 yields 0.36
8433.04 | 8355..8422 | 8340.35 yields 0.29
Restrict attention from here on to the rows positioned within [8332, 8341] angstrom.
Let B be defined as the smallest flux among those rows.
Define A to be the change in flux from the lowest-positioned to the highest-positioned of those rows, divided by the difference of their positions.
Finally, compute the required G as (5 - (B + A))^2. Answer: 14.1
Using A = 0.041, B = 1.21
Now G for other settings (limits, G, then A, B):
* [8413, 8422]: 14.0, -0.005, 1.262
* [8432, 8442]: 18.1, 0.061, 0.6835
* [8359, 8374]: 16.1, 0.006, 0.9864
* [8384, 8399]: 17.4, 0.030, 0.7989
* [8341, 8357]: 16.0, 0.006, 0.9959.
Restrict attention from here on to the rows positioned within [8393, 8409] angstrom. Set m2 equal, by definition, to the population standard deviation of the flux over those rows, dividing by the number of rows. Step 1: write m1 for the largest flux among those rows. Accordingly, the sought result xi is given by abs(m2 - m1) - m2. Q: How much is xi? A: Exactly 1.16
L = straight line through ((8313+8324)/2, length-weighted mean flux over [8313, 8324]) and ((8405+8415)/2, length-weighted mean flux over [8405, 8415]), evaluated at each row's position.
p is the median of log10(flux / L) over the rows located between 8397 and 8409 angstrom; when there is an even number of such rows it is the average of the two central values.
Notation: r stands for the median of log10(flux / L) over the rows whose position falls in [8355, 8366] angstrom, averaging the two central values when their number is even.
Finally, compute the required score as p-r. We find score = -0.04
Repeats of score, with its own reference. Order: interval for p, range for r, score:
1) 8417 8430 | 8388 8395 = 0.01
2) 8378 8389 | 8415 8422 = -0.06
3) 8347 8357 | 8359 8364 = -0.02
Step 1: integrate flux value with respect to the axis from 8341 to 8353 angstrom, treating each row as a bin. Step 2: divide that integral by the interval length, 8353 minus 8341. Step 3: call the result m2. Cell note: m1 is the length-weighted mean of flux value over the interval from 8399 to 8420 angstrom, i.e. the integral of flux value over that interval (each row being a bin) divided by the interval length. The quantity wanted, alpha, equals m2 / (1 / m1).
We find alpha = 1.55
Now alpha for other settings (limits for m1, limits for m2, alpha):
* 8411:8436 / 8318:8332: 1.56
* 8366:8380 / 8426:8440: 1.53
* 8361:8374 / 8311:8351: 1.64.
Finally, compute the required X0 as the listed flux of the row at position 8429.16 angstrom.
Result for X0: 1.298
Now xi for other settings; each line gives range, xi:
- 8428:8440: 0.91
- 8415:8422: 1.35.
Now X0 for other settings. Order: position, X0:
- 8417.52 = 1.653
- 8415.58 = 1.262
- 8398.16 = 1.207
